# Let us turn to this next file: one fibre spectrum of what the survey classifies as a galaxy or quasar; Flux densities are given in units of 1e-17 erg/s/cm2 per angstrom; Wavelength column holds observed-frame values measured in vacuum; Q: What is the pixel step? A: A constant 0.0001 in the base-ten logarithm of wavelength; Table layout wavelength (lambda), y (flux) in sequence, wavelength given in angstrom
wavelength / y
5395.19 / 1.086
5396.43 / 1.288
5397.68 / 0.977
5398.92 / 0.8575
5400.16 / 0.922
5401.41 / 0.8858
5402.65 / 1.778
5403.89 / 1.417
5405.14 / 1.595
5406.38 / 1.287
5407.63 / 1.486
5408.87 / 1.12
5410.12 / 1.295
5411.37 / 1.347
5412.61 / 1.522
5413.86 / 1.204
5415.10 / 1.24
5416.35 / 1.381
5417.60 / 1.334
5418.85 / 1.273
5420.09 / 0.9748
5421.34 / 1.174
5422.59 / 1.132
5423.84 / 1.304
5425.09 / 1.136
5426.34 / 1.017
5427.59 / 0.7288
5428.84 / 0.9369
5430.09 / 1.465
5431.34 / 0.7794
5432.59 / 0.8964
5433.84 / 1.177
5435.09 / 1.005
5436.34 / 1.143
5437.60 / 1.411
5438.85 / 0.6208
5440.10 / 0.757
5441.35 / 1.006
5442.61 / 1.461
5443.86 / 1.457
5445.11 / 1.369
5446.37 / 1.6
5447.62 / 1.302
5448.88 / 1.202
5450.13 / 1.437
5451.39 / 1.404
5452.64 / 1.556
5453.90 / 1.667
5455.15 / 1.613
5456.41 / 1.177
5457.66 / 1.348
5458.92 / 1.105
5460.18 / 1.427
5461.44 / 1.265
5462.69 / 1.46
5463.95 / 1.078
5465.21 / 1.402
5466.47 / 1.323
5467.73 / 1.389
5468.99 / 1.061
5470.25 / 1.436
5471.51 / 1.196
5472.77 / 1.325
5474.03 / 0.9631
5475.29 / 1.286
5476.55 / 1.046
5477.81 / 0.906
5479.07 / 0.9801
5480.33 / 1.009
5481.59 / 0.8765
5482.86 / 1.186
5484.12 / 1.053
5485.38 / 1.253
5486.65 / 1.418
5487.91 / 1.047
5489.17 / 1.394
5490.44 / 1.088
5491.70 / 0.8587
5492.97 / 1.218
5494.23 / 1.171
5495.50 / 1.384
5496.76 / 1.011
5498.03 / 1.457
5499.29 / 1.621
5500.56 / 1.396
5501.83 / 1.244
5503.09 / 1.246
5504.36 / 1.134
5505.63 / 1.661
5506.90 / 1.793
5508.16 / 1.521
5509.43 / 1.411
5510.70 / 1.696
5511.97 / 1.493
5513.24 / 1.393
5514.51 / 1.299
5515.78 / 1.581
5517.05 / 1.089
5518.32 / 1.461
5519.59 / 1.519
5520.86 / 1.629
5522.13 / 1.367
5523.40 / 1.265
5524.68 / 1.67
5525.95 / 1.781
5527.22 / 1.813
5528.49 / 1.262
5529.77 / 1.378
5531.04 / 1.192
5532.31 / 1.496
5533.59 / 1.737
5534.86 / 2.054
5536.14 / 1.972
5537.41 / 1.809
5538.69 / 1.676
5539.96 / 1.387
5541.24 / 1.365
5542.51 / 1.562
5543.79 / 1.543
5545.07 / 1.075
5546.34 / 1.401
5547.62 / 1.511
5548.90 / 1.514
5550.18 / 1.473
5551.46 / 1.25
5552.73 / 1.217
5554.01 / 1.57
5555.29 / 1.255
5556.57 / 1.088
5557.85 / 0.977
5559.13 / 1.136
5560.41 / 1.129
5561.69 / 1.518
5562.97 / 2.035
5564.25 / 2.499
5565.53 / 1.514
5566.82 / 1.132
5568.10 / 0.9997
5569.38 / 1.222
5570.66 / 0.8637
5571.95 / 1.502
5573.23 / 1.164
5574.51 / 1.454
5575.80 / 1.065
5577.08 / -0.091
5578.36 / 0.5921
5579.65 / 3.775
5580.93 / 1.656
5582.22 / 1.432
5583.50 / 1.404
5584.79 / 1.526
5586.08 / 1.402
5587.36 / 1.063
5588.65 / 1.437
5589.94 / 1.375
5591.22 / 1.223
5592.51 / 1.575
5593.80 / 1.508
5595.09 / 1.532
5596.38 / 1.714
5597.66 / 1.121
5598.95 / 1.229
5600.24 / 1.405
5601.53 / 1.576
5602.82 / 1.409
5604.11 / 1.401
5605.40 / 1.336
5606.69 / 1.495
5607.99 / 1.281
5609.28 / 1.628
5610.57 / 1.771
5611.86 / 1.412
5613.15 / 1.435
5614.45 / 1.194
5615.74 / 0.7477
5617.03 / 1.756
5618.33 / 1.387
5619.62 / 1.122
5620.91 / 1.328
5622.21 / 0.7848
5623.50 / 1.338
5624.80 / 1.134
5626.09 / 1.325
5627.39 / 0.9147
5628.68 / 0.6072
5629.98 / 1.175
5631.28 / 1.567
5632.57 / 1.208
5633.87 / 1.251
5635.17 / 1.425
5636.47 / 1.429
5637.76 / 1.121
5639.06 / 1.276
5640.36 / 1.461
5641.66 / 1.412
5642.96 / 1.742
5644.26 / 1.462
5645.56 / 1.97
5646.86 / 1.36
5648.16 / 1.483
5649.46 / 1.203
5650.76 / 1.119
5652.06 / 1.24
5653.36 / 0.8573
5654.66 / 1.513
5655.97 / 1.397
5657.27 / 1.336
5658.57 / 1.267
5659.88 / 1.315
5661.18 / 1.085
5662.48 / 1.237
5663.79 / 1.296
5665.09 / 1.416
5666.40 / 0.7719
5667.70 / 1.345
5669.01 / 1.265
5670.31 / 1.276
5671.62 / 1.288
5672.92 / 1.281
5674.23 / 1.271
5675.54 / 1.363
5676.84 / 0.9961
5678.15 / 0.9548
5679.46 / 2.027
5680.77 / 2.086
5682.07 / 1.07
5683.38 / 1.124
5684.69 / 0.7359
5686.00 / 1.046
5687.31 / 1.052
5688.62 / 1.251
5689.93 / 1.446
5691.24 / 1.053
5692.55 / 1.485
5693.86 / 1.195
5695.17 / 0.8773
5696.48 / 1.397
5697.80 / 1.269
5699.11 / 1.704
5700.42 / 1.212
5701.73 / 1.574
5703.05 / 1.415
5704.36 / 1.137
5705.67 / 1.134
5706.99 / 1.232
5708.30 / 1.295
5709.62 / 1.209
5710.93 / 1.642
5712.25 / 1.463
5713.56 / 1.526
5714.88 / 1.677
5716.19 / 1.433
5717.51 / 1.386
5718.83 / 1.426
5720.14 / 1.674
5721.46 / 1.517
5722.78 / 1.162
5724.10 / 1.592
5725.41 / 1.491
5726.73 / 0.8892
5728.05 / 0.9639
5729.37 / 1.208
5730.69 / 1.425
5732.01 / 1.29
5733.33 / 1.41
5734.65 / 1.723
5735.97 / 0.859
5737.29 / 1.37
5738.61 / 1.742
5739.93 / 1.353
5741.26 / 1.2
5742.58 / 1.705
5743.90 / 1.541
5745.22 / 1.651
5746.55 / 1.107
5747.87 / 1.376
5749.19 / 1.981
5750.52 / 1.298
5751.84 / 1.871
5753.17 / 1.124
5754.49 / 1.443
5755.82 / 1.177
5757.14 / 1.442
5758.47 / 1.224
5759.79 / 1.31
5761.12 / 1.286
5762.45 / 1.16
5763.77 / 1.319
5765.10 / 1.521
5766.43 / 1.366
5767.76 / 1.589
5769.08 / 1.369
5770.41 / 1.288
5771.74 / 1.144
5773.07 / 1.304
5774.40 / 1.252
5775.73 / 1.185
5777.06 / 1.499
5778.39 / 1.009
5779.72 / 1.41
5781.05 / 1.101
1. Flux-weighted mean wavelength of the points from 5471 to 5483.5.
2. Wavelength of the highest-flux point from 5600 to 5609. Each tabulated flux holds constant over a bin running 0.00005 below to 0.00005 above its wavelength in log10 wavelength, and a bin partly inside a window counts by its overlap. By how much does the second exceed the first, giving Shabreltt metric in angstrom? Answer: 124.6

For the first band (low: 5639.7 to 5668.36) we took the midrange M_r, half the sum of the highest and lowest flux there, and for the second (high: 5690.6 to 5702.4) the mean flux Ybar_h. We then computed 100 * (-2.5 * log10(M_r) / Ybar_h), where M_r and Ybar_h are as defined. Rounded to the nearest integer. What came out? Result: -26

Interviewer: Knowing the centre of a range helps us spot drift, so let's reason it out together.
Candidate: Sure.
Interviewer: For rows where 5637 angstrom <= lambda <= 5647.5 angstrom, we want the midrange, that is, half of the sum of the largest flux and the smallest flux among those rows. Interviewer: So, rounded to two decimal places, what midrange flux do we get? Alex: 1.55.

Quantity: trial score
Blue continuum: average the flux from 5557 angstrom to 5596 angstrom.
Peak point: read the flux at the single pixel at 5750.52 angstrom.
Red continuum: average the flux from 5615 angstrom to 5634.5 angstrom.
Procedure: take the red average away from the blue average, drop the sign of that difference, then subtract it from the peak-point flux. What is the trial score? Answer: 1.1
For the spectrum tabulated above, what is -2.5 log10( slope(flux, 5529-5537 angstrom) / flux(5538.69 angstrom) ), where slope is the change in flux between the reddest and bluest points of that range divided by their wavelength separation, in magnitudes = 3.1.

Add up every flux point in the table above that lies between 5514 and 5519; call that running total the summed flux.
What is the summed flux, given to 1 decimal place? 5.4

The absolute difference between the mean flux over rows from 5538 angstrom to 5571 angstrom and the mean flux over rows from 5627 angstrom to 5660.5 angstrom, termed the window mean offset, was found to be 0.07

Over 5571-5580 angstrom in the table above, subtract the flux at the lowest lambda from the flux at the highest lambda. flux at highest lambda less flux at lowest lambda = 2.3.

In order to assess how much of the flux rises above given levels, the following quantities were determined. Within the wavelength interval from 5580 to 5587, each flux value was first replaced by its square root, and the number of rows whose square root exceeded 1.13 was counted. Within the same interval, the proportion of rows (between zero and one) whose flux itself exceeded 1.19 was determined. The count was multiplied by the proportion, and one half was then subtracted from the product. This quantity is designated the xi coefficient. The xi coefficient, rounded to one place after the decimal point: 4.5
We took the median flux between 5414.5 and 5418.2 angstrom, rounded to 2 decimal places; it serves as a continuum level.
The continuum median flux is 1.33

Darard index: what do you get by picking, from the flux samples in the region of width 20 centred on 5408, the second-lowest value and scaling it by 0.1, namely 0.089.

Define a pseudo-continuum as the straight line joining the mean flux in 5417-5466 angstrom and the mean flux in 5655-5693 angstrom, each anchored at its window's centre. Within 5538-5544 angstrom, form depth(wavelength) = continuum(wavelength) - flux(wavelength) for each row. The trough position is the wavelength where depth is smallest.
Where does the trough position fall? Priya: 5538.69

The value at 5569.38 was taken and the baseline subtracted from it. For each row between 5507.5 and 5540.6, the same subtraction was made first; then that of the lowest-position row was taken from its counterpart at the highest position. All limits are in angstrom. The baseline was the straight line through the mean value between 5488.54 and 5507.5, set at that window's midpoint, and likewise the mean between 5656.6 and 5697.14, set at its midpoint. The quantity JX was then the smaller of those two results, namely -0.12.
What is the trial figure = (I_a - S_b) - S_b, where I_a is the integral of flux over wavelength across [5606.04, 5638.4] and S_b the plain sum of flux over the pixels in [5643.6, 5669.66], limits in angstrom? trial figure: -11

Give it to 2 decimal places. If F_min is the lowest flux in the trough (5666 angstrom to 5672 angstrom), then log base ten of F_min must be -0.11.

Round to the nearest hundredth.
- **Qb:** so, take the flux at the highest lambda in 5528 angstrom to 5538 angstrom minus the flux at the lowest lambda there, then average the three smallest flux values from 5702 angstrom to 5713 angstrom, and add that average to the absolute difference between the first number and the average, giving 1.77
